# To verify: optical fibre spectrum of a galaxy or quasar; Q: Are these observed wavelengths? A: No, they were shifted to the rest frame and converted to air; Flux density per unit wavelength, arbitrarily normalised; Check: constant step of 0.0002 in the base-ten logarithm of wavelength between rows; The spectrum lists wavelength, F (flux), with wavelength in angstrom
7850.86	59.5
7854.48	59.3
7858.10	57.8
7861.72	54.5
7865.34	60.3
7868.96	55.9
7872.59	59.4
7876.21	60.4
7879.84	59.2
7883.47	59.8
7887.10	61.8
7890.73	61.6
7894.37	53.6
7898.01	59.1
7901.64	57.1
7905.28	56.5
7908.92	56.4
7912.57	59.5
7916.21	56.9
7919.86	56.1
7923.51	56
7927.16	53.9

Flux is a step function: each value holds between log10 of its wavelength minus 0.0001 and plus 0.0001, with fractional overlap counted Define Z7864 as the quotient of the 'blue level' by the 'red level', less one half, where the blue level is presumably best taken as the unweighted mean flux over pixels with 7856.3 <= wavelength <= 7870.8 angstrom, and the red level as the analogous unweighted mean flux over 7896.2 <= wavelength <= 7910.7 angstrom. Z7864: 0.497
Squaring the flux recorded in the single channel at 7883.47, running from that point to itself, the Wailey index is 3576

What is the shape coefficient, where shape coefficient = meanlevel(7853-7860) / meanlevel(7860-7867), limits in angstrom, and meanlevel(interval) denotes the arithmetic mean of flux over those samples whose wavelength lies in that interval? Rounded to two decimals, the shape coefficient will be 1.02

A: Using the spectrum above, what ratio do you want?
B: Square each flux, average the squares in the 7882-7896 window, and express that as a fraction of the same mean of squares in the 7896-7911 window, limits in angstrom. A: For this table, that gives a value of 1.07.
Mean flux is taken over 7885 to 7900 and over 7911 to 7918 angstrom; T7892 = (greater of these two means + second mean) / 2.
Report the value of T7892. 58.6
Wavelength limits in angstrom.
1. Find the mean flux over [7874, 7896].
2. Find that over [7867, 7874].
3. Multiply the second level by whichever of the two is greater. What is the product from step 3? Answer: 3424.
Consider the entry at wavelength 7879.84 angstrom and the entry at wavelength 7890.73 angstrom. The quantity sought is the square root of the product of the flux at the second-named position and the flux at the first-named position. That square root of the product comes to 60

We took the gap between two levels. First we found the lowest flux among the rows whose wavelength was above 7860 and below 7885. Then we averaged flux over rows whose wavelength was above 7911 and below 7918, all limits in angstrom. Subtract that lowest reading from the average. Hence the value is 3.7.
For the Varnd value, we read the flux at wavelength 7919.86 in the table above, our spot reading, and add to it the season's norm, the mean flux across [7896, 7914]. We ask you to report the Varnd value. 114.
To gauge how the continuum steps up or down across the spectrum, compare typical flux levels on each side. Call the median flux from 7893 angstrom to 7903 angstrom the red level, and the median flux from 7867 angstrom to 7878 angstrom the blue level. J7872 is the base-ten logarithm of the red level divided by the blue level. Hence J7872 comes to -0.02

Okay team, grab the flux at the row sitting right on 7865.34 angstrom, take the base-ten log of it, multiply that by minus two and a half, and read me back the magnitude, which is -4.451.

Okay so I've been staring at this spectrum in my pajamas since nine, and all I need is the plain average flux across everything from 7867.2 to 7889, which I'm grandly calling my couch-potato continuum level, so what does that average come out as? 59.4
